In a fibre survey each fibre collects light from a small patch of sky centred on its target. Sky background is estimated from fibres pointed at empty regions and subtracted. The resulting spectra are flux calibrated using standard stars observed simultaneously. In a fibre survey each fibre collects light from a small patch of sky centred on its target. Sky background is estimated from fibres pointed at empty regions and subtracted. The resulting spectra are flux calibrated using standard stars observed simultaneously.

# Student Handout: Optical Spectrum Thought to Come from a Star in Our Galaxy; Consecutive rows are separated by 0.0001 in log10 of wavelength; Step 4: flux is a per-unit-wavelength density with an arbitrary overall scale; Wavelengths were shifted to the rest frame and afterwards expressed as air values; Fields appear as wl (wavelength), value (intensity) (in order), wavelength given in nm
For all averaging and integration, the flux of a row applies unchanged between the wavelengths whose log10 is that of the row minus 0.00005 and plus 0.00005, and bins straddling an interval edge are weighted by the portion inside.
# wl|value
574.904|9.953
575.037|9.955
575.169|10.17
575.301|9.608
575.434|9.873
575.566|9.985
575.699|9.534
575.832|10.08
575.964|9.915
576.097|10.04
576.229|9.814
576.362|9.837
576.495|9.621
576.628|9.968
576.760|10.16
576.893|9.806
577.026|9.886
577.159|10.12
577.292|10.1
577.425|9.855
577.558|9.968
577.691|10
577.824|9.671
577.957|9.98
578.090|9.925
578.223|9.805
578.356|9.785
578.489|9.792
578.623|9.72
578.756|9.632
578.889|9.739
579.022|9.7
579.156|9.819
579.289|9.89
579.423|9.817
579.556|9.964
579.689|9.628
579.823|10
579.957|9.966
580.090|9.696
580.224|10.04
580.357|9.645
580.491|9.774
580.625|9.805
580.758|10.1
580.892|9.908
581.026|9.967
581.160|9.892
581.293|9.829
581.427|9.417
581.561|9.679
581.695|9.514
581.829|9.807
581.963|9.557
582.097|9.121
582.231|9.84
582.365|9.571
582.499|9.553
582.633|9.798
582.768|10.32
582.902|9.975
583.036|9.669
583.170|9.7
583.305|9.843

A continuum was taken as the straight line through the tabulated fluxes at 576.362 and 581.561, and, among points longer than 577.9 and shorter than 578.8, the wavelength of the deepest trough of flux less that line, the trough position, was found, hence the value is 578.756 nm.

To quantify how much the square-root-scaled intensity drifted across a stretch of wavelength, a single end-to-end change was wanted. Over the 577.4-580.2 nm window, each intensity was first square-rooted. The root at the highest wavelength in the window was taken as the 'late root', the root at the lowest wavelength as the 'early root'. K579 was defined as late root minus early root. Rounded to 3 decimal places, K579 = -0.025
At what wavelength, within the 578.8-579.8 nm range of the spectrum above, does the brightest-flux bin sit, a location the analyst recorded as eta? 579.556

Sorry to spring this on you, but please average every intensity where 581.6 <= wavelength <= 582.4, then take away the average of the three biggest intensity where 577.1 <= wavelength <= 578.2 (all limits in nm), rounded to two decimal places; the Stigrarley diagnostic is -0.50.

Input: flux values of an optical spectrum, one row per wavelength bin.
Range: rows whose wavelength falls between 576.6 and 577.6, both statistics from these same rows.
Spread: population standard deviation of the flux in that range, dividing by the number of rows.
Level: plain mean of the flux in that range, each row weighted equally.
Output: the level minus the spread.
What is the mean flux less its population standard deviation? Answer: 9.86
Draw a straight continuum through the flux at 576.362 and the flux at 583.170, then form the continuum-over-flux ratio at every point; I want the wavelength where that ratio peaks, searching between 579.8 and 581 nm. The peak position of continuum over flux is 580.357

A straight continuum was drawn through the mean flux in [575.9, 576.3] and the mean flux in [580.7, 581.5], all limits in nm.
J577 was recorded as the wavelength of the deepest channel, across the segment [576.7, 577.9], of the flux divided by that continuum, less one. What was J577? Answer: 577.824 nm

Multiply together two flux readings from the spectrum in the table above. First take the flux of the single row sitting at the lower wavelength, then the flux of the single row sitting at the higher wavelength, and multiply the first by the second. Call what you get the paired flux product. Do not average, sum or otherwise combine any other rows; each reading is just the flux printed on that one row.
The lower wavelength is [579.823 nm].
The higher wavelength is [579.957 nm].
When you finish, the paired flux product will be 100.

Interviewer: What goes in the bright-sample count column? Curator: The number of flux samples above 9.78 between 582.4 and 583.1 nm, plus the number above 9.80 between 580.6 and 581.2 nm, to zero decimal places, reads 8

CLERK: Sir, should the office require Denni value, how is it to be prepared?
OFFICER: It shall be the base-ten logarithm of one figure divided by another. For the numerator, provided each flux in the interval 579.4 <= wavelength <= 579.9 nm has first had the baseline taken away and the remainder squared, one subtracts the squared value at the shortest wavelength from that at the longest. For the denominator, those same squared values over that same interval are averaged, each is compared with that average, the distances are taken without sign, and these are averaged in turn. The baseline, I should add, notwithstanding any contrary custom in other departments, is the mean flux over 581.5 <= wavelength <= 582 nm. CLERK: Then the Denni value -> 0.29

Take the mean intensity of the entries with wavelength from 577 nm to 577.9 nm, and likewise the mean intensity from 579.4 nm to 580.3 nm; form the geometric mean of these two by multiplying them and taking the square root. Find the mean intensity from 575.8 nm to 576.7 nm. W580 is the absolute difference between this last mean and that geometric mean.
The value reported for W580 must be 0.01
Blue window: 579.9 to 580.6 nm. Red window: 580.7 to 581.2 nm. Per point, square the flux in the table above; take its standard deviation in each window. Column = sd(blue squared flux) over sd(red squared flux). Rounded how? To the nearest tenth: 1.8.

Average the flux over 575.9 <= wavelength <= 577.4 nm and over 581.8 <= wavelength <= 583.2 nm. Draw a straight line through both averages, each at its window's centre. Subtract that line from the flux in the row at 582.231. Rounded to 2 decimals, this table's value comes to 0.11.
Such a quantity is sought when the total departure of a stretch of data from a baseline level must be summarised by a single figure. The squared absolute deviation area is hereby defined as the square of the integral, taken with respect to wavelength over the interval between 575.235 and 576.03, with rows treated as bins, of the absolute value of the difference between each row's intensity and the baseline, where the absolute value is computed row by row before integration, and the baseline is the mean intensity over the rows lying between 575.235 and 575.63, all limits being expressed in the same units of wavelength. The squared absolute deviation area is 0.020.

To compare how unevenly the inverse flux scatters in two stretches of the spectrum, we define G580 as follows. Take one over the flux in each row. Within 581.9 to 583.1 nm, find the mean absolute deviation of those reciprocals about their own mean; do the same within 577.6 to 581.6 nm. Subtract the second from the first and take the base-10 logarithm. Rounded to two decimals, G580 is -2.89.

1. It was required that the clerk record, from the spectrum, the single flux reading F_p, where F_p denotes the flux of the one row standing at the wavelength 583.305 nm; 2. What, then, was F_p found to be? 9.843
